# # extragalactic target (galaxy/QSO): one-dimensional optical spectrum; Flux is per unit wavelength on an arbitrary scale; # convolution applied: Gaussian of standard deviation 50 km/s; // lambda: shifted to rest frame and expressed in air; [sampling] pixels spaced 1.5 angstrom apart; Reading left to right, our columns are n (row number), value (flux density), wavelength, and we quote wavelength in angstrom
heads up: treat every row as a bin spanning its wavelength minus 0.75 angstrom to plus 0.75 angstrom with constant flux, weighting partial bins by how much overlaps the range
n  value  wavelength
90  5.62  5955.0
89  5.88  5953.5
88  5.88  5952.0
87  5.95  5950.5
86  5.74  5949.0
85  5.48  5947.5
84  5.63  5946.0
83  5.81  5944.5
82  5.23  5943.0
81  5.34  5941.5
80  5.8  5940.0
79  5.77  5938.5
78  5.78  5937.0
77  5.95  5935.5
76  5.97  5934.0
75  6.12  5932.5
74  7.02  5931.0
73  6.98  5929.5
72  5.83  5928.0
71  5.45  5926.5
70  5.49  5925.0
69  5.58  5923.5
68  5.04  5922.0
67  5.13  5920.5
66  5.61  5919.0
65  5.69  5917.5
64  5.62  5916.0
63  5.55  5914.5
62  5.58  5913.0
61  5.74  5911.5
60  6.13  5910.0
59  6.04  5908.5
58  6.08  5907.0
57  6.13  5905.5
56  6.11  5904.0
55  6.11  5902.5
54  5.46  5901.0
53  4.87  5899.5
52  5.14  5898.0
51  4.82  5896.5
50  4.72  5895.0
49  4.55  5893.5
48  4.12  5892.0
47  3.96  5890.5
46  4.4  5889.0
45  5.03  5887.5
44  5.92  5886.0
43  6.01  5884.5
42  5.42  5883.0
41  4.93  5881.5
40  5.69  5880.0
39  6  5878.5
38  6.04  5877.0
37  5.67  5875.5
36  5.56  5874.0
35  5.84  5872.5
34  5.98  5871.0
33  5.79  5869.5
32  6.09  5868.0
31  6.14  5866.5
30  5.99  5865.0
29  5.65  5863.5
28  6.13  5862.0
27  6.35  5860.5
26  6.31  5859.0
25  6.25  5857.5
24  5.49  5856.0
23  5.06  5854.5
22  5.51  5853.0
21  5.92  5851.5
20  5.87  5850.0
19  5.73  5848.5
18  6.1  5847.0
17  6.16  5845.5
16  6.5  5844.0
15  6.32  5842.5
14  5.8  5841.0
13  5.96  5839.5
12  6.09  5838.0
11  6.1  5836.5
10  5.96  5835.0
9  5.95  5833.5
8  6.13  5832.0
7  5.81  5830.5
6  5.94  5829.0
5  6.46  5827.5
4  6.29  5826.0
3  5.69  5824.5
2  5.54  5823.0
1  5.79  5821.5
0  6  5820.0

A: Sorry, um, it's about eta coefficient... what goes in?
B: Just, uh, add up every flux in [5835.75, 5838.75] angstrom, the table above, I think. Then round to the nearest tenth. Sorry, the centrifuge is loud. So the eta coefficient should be 12.2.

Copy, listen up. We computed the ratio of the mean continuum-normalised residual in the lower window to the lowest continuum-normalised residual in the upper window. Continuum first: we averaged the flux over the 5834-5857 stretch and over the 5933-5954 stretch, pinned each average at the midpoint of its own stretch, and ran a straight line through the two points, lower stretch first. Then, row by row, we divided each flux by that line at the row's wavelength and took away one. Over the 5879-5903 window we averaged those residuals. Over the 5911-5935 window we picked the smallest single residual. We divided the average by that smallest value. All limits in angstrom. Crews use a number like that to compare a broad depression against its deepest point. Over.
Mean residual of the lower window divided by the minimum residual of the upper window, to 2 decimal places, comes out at 1.02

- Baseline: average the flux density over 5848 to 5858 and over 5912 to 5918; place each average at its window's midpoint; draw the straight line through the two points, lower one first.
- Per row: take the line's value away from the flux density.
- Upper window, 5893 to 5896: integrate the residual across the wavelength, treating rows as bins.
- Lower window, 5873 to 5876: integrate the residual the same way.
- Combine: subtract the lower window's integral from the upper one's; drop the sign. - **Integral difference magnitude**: 2.9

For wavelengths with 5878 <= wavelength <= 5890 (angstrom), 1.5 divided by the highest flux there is 0.250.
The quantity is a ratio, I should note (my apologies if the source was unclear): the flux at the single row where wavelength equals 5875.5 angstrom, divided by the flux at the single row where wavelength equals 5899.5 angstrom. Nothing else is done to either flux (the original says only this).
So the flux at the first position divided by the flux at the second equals 1.16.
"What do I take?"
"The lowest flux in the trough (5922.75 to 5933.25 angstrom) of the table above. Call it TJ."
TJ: 5.45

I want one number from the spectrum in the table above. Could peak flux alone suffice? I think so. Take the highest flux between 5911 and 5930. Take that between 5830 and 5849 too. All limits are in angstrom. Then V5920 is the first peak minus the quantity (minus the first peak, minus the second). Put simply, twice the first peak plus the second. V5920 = 20.5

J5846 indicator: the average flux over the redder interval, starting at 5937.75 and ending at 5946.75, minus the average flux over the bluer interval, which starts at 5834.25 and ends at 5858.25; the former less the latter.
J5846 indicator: -0.3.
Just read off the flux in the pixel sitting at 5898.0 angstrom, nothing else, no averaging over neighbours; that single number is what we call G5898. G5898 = 5.14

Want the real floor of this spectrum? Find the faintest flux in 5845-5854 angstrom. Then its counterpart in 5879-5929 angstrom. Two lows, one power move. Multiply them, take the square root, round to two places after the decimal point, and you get 4.67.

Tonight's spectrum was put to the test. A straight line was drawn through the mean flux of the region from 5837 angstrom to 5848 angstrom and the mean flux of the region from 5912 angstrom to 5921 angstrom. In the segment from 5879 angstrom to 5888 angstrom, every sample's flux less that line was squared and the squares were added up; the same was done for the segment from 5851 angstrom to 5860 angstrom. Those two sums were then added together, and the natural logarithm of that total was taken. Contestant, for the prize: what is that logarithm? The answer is 1.2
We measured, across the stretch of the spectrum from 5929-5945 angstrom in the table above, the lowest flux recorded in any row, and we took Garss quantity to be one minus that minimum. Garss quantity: -4.23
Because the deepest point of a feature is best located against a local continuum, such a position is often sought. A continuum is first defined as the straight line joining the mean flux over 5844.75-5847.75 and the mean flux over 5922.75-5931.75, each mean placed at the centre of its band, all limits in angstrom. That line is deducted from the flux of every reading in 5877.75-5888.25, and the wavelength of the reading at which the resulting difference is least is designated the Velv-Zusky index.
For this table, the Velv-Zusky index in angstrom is 5881.5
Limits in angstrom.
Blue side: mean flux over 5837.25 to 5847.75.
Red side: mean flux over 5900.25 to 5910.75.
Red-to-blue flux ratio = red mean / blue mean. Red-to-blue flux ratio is 0.98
